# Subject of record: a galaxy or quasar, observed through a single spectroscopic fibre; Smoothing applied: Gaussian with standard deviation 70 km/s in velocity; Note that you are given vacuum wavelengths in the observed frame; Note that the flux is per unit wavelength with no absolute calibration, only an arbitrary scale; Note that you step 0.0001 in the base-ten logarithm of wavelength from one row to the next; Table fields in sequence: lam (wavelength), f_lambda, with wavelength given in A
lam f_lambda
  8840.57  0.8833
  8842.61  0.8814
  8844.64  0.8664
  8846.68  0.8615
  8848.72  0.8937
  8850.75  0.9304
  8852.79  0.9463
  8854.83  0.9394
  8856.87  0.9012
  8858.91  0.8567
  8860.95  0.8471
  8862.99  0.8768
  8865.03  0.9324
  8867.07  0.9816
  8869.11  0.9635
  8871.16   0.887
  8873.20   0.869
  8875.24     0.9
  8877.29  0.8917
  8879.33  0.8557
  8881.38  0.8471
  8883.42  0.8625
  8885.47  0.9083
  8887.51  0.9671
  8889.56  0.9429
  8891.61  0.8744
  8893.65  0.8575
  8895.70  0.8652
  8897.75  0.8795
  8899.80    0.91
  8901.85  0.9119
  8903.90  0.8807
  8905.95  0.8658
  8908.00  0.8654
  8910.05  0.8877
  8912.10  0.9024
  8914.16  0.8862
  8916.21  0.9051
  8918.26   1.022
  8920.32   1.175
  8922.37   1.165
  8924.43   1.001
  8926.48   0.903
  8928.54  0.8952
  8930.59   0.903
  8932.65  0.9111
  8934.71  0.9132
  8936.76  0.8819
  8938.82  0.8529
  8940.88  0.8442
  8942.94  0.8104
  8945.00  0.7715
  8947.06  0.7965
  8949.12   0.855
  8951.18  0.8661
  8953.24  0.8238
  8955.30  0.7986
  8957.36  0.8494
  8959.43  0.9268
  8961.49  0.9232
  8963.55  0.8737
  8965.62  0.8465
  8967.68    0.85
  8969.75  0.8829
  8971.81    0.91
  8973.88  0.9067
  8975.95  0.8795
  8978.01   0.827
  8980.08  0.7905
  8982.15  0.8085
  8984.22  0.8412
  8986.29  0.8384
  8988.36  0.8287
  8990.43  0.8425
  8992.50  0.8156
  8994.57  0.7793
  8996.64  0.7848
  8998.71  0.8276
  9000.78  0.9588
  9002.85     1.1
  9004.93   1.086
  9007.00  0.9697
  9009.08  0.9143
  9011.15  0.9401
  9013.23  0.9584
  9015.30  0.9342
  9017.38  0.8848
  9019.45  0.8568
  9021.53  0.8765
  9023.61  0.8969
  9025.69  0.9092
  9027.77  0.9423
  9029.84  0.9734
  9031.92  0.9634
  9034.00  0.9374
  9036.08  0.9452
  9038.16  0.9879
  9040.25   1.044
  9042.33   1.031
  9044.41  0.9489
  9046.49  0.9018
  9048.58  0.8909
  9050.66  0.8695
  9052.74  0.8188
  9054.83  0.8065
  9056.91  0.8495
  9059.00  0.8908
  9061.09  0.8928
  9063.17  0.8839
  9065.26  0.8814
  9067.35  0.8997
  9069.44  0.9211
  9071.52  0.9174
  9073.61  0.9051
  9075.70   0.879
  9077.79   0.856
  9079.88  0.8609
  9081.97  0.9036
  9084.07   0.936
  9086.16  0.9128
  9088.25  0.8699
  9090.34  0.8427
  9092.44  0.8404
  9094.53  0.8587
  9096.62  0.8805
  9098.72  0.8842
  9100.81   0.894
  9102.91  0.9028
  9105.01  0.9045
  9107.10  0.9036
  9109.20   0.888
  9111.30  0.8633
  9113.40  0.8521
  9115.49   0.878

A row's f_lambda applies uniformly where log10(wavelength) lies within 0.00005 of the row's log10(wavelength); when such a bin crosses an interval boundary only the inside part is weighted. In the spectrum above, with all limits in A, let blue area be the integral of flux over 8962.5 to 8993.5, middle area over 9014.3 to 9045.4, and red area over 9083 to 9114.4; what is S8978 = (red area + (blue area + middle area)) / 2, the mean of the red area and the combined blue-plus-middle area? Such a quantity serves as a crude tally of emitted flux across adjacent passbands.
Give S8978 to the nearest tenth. 41.7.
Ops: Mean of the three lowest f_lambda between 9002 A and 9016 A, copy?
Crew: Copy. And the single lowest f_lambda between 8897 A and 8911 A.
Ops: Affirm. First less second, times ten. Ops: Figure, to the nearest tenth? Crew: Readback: 0.6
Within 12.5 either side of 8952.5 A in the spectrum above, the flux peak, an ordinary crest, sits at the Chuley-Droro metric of 8959.43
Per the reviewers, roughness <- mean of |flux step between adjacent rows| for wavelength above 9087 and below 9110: 0.01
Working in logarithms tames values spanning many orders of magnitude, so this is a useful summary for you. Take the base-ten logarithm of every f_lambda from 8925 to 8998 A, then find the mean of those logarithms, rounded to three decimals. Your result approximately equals -0.070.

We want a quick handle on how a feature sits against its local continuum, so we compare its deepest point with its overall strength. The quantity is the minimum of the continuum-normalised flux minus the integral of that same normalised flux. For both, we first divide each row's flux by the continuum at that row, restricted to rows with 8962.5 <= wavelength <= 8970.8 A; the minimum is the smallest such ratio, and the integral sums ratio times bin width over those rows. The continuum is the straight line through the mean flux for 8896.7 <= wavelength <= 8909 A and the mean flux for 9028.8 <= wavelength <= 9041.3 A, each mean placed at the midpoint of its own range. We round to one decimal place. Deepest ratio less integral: -6.8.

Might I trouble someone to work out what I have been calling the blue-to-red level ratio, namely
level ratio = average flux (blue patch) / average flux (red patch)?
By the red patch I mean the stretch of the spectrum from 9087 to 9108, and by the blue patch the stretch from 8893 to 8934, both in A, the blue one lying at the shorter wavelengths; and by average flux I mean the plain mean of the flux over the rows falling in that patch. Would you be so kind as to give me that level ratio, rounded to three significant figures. 1.06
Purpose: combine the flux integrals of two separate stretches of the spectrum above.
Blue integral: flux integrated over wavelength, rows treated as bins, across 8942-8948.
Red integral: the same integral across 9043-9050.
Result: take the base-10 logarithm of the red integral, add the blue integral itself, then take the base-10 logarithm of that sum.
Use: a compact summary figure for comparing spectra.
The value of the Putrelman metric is 0.75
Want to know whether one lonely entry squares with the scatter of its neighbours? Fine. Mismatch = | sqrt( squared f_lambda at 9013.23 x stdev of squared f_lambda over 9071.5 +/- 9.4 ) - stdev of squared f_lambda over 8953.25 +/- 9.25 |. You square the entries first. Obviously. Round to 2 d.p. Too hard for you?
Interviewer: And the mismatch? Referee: 0.10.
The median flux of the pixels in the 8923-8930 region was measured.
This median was 0.903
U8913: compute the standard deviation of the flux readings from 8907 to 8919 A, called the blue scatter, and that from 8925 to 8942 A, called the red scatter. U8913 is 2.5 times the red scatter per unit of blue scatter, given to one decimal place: 1.2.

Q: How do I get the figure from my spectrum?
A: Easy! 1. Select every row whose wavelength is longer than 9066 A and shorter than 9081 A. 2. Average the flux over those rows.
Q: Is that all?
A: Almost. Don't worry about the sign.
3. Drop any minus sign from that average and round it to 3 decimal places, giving 0.891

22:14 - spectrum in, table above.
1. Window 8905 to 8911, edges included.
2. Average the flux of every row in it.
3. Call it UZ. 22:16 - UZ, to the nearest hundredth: 0.87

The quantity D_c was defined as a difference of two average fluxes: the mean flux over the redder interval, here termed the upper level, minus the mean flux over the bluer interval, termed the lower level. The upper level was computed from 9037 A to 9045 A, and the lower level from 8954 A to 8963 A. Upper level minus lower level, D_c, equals 0.13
